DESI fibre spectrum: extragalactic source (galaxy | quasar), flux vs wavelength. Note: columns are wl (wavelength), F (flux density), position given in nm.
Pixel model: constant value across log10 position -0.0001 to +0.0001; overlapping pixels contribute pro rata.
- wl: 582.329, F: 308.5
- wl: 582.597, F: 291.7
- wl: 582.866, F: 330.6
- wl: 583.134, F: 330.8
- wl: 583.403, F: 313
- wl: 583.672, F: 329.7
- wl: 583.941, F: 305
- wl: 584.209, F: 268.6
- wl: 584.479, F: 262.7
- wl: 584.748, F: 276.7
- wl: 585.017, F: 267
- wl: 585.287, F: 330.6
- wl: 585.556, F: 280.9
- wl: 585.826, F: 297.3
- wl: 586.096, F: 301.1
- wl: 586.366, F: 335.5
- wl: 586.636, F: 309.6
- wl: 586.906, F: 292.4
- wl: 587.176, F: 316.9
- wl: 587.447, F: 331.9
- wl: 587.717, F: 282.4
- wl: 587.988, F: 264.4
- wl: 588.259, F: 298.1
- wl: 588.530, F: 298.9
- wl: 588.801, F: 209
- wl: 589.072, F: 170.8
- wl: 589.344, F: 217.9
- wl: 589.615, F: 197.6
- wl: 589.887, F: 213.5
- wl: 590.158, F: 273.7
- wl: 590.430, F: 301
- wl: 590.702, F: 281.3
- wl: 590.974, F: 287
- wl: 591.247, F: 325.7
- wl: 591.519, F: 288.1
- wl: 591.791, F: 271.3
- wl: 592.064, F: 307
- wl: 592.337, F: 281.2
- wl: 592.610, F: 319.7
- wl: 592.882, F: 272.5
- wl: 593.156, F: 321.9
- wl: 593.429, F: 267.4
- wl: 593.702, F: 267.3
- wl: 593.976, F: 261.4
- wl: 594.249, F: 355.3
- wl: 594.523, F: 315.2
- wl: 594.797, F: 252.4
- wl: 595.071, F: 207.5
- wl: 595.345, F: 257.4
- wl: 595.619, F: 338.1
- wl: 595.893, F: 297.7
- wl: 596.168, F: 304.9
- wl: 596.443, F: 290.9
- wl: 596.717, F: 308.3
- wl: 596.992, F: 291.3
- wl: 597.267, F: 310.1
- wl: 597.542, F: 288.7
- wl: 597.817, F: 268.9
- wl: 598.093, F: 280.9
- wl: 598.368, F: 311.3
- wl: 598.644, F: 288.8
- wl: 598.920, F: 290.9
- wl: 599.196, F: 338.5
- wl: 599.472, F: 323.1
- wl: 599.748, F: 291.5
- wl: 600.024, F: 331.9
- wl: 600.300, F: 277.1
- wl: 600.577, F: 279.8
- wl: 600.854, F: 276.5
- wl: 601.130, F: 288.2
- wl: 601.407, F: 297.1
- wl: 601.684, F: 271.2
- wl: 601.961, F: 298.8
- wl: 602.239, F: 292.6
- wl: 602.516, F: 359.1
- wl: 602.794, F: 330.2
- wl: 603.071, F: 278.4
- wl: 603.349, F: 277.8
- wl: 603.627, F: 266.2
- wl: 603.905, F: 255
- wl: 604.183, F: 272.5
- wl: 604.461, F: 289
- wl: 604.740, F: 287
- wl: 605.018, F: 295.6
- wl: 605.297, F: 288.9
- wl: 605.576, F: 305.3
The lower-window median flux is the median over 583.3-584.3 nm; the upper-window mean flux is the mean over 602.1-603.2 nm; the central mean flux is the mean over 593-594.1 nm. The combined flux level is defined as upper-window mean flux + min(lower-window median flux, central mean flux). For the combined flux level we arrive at 595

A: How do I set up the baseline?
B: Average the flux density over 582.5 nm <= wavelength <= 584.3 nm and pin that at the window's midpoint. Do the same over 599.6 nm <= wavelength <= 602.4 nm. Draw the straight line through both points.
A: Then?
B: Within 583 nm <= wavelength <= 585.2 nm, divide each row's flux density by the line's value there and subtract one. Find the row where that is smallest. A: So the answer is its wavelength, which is 584.479 nm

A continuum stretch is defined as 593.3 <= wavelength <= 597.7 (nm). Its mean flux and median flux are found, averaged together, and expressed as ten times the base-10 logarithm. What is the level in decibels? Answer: 24.6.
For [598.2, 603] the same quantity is 24.7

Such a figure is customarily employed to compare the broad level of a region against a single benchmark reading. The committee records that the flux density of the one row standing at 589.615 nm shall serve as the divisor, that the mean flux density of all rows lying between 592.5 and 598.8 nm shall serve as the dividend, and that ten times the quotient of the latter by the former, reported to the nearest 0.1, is 14.7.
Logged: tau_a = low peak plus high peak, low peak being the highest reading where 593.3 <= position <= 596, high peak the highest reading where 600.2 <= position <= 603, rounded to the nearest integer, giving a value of 714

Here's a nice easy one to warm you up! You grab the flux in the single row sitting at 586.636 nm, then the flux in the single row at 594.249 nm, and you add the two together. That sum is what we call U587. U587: 665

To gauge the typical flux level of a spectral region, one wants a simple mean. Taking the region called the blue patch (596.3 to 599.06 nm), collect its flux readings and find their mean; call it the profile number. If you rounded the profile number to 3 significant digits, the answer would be 293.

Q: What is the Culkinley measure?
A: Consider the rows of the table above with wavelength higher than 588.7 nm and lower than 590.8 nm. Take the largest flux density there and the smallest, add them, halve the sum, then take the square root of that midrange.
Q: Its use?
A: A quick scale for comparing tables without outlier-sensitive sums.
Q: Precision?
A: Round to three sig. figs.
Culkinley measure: 15.4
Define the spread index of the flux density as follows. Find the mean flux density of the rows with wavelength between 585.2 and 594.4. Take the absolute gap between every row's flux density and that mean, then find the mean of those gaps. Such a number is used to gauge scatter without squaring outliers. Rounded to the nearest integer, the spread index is 31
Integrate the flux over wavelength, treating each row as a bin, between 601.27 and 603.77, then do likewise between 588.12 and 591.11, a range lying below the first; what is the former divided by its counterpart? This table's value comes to 1.0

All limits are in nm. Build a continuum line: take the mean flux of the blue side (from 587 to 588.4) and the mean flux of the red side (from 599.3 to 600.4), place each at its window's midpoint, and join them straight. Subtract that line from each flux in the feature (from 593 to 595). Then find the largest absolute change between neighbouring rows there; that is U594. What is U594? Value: 94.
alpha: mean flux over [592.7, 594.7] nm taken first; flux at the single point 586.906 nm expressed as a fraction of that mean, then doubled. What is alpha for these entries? 1.99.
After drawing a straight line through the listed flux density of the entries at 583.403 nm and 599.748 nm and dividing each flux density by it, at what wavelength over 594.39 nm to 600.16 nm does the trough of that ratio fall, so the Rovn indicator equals 595.071 nm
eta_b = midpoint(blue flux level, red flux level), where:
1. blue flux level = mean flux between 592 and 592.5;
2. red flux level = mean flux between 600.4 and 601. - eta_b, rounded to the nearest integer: 286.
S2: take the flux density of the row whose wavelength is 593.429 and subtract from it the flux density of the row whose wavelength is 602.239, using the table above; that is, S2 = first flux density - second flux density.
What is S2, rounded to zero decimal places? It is -25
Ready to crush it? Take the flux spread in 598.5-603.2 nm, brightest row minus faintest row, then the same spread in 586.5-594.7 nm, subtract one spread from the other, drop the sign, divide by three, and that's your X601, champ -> 32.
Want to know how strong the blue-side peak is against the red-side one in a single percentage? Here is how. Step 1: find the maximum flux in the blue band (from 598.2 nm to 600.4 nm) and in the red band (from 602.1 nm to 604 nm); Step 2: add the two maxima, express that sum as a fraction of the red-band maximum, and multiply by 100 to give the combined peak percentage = 194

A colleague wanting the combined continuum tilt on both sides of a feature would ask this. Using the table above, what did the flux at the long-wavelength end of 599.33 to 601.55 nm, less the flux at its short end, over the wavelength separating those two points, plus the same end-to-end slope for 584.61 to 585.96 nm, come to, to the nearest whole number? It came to 6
